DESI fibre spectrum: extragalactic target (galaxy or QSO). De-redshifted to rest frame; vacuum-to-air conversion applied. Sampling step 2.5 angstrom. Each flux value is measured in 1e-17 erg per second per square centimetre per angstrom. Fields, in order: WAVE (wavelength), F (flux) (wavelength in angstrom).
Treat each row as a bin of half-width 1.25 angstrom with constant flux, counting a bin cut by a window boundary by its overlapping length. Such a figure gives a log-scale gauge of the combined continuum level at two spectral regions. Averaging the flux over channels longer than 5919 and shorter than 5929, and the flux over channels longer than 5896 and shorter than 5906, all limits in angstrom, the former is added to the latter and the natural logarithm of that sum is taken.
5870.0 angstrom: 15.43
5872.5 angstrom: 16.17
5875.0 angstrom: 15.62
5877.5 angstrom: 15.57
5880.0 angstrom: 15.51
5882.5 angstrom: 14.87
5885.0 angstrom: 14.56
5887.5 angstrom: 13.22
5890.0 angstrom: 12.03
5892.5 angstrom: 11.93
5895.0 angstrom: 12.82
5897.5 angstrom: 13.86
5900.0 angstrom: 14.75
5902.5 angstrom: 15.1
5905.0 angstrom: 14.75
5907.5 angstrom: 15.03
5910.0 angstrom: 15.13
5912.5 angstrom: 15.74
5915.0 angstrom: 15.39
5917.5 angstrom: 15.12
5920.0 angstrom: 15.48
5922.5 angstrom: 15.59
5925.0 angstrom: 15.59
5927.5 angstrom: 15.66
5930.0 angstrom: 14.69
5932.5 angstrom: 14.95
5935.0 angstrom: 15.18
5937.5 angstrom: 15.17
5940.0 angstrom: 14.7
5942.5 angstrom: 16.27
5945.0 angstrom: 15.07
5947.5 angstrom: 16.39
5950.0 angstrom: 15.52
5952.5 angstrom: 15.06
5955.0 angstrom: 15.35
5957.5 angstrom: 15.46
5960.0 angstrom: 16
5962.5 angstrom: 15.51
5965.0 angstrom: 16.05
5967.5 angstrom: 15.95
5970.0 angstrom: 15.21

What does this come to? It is 3.41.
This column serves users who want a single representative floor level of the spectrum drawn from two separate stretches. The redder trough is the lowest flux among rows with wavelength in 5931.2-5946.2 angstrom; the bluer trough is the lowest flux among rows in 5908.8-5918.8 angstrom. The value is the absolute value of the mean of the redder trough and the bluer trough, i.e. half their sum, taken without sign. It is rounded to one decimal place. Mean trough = 14.9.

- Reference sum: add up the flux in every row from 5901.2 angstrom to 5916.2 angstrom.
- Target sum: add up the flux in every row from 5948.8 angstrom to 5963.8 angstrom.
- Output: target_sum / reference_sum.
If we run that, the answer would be 1.02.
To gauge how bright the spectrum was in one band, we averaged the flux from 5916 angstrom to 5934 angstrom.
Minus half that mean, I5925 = -7.65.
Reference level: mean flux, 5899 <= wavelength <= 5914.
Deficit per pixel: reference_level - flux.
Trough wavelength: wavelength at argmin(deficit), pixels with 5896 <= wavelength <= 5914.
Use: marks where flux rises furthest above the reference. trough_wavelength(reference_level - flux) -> 5912.5 angstrom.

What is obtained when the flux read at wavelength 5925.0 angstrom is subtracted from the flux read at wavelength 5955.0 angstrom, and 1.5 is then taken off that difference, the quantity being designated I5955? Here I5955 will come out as -1.7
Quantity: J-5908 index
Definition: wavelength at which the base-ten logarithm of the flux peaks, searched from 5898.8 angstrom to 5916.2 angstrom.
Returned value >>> 5912.5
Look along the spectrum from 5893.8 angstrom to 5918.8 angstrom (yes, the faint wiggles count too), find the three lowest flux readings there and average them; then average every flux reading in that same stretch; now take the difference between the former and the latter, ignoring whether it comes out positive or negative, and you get 0.96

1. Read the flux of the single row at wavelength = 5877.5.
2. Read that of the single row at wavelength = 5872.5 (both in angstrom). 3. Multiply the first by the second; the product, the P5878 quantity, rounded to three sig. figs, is 252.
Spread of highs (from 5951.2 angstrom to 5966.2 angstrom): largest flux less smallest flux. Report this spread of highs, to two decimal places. 0.99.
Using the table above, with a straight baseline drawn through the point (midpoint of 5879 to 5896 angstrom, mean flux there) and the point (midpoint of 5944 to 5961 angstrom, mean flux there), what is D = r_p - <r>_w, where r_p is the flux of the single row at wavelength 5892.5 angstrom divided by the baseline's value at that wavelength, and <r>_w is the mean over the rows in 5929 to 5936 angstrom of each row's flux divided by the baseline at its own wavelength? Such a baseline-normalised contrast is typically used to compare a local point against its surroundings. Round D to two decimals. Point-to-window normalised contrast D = -0.13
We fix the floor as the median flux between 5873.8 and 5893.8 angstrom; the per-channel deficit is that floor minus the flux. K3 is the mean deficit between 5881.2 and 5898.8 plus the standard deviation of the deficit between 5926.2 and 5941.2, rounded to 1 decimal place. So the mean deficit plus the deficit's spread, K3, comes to 1.7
